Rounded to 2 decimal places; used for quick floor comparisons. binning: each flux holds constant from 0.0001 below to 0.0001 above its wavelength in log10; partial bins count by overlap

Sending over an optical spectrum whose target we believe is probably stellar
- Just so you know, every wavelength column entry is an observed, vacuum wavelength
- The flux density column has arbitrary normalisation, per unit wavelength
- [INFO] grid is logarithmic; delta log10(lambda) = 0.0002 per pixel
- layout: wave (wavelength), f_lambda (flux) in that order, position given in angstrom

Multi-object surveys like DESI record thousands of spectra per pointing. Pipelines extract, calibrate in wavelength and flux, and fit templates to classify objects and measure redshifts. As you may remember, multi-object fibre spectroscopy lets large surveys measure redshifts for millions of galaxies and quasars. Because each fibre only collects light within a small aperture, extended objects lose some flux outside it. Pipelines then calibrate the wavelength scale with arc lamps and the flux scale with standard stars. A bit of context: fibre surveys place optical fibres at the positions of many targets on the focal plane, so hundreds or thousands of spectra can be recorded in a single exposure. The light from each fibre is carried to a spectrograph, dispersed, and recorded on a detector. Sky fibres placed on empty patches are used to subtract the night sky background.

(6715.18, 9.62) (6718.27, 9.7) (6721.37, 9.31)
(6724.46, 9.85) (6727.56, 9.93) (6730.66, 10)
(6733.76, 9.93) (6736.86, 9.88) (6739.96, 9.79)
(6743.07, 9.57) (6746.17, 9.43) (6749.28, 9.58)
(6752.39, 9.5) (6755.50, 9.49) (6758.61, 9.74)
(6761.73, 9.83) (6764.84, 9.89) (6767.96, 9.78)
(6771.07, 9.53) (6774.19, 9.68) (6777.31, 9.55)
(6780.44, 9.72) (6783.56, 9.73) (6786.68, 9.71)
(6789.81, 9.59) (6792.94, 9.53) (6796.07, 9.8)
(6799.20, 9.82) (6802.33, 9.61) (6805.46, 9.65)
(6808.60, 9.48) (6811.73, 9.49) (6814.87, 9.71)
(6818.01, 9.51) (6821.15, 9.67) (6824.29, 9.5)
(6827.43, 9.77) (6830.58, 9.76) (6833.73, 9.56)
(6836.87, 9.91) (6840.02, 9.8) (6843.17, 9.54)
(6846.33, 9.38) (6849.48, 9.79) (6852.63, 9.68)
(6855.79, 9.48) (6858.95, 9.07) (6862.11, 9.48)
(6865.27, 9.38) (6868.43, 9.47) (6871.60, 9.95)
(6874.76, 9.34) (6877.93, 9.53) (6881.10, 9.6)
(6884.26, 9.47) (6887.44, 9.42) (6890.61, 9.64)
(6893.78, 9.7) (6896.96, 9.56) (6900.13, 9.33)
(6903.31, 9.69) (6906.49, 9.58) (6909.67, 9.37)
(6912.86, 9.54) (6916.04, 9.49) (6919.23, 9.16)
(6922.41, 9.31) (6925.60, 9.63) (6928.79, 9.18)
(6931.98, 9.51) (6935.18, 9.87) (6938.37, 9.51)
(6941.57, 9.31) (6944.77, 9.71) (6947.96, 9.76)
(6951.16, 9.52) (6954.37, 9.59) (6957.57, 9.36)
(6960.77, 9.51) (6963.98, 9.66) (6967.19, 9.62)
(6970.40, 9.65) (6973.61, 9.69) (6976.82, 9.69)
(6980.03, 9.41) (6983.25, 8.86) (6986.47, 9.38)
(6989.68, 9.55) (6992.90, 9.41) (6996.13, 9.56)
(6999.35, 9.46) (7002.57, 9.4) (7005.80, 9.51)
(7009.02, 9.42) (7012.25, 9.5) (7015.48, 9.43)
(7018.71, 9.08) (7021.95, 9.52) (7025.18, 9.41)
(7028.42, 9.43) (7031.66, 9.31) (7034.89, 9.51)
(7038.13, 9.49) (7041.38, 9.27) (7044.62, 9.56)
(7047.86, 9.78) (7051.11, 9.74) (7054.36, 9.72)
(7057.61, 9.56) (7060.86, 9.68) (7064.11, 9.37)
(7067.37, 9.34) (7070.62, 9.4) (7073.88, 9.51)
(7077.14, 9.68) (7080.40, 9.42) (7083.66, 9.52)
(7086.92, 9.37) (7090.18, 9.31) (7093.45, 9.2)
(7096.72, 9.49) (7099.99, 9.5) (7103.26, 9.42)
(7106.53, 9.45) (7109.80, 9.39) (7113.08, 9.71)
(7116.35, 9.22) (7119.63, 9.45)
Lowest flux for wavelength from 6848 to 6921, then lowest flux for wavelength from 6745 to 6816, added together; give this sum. 18.50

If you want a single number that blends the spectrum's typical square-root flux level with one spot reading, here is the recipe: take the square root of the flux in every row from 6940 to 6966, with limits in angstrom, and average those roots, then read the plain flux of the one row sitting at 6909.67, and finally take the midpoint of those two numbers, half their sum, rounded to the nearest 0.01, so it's 6.23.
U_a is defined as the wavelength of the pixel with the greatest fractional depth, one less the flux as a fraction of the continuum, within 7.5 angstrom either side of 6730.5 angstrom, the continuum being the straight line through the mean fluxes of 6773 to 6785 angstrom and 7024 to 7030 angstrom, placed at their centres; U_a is 6724.46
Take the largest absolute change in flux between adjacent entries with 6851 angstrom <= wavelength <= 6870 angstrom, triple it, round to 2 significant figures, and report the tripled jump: 1.2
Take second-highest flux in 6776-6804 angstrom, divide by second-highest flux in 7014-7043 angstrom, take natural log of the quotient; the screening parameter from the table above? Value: 0.030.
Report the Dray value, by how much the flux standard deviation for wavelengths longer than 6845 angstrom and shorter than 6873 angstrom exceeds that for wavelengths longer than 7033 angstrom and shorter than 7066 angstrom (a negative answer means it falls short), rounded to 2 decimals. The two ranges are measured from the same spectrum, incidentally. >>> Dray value 0.09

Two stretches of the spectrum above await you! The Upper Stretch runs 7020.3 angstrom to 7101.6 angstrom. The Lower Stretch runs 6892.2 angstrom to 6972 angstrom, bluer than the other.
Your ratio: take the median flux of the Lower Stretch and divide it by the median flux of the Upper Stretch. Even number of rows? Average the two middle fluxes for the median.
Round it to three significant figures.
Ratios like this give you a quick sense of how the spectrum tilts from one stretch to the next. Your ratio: 1.01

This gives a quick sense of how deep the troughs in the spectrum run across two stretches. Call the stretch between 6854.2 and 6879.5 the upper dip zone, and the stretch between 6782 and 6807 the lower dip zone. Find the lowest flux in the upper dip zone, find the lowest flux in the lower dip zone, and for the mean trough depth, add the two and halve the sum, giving 9.30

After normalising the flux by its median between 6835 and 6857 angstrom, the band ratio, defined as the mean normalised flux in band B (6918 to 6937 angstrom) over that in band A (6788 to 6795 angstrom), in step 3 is 0.99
